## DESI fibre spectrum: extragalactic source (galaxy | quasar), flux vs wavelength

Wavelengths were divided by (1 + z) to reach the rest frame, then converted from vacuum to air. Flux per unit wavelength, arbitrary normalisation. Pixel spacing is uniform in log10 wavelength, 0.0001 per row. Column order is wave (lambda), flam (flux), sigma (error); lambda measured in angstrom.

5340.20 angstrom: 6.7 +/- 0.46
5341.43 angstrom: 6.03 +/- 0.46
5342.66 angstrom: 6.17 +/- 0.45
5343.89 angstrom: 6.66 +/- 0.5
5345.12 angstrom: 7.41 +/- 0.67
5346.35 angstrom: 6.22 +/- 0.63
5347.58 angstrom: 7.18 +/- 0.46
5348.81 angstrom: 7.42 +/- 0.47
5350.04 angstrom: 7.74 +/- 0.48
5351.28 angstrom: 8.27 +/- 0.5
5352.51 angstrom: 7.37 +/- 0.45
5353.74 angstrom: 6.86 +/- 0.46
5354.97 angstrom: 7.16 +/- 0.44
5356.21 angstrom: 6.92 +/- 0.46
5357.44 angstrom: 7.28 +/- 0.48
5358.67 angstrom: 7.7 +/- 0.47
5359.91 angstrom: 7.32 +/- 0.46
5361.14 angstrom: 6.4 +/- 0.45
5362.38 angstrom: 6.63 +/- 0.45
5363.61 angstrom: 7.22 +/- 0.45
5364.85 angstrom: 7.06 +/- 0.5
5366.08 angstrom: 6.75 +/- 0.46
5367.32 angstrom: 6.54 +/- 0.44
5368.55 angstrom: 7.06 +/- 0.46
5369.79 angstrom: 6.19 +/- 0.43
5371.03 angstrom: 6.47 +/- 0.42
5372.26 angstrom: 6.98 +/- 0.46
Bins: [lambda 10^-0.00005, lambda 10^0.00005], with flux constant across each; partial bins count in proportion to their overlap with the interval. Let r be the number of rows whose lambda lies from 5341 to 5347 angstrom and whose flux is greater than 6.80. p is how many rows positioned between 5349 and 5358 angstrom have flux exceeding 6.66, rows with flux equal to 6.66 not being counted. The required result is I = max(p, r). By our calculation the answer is 7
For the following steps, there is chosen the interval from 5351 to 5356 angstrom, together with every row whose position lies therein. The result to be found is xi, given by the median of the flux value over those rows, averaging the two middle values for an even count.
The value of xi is 7.3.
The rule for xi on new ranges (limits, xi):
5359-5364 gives 6.9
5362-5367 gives 6.9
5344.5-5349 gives 7.3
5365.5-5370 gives 6.6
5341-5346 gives 6.4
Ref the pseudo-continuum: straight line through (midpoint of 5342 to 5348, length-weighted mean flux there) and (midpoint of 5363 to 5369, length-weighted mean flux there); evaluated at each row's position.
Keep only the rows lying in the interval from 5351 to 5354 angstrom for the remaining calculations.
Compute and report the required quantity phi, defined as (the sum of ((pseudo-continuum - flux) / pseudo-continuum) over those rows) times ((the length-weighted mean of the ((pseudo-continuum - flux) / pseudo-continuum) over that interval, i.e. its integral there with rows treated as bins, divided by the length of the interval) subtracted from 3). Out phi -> -1.0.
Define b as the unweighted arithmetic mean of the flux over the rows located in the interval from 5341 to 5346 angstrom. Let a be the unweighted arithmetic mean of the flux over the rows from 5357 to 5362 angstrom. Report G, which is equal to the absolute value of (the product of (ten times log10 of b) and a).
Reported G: 59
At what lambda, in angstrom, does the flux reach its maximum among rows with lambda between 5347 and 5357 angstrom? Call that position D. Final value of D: 5351.28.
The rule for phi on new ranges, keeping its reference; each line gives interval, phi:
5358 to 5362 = -0.4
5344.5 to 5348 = -0.3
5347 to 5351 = -1.0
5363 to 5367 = -0.1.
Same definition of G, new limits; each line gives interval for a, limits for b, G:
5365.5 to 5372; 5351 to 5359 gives 57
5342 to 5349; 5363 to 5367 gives 58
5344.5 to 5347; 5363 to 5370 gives 57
